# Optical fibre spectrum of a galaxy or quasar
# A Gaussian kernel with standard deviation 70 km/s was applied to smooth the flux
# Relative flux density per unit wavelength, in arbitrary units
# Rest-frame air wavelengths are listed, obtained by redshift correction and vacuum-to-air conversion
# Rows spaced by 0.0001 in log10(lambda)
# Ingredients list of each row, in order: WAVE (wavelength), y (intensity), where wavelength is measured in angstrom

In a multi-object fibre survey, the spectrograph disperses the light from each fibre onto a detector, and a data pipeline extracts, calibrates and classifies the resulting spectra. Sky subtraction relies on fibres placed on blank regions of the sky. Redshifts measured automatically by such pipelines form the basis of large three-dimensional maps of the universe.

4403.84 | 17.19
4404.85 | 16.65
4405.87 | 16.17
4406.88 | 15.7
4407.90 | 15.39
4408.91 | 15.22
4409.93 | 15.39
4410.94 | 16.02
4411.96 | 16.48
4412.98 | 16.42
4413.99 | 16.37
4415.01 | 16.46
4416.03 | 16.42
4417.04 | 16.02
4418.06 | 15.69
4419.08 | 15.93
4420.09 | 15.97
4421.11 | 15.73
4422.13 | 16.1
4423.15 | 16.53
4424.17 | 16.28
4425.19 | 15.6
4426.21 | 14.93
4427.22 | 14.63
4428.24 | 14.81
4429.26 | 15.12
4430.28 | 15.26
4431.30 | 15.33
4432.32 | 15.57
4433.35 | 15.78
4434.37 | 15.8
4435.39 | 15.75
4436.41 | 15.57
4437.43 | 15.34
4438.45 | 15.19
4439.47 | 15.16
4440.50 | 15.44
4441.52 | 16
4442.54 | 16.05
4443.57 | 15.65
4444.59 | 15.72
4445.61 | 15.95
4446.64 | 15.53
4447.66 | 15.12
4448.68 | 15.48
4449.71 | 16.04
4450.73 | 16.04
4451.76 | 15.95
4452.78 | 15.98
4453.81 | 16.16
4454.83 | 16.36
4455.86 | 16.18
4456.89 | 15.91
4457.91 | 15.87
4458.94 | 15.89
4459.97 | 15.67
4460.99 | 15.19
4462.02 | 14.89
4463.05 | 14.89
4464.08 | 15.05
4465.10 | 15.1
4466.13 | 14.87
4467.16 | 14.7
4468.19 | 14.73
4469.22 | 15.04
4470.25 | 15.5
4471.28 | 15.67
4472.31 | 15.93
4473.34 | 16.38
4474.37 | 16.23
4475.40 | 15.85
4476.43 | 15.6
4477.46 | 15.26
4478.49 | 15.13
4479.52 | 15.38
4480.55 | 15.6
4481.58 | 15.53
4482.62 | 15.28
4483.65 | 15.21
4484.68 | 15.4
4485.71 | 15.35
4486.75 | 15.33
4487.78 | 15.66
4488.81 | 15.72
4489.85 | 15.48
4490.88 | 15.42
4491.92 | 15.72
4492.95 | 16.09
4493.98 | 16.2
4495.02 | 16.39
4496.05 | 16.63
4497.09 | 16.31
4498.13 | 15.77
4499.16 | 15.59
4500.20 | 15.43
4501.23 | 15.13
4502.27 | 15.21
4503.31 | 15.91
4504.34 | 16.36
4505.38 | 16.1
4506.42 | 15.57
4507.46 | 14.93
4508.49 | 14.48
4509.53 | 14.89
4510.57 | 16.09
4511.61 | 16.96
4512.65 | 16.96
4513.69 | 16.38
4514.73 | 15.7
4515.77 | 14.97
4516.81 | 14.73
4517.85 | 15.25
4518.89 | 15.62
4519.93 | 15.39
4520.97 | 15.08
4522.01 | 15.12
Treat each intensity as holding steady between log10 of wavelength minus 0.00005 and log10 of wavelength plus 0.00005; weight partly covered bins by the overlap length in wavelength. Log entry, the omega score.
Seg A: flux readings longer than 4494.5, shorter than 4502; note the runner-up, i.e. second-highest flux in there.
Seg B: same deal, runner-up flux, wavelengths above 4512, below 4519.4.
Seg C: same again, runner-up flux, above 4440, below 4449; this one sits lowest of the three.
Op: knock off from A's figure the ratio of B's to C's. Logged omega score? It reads 15.4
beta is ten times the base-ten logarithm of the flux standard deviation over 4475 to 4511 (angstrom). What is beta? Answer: -3.3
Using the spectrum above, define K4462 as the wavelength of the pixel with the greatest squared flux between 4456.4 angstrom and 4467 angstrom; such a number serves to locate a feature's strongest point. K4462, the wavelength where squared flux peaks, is 4456.89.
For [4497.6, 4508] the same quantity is 4504.34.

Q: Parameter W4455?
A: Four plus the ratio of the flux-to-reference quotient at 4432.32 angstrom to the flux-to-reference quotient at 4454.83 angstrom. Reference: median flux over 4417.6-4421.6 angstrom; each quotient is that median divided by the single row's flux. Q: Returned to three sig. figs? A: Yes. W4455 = 5.05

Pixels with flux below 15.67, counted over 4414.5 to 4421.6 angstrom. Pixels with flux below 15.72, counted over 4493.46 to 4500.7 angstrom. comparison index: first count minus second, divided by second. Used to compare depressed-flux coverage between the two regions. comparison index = -1.0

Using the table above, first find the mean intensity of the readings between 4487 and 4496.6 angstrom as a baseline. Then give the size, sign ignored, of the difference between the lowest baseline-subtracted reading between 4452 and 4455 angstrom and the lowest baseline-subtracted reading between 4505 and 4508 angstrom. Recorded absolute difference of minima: 1.05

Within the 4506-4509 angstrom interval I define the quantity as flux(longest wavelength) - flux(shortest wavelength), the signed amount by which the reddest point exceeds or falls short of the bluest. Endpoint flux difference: -1.1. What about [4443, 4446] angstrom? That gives 0.3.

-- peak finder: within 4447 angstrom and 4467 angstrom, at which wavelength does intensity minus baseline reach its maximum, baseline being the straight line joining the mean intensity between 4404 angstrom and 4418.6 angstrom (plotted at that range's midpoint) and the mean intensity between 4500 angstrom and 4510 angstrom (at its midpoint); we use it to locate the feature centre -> 4454.83 angstrom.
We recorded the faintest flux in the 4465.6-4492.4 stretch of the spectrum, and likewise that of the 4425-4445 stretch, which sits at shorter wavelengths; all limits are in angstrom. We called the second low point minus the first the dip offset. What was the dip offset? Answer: -0.1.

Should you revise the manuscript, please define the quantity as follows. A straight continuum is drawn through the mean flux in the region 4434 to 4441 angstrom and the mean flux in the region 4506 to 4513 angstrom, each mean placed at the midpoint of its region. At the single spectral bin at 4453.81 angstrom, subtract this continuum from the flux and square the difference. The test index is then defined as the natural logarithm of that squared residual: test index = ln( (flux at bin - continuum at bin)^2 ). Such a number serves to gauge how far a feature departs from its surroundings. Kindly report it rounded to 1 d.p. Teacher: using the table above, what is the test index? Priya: -0.9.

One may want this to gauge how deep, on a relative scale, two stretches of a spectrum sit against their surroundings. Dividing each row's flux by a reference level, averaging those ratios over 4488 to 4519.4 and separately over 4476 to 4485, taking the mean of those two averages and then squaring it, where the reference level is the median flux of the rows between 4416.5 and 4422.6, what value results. 0.951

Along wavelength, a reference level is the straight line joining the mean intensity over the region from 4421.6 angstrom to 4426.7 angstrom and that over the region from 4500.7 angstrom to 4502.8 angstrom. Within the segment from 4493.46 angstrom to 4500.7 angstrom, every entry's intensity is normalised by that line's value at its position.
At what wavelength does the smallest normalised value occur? 4500.20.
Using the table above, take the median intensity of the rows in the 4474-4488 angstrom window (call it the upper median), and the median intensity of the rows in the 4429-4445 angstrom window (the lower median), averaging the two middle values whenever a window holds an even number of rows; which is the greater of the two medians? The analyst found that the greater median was 15.6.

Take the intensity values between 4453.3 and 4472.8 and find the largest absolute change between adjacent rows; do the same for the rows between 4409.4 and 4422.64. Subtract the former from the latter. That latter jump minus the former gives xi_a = 0.15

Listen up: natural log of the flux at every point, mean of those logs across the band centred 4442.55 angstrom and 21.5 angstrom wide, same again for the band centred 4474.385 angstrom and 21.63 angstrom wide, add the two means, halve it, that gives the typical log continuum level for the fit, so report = 2.74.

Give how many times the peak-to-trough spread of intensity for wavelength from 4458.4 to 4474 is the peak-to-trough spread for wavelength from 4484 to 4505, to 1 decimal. 1.1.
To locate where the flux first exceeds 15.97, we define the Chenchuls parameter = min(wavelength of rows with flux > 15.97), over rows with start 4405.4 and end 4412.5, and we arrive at 4405.87 angstrom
